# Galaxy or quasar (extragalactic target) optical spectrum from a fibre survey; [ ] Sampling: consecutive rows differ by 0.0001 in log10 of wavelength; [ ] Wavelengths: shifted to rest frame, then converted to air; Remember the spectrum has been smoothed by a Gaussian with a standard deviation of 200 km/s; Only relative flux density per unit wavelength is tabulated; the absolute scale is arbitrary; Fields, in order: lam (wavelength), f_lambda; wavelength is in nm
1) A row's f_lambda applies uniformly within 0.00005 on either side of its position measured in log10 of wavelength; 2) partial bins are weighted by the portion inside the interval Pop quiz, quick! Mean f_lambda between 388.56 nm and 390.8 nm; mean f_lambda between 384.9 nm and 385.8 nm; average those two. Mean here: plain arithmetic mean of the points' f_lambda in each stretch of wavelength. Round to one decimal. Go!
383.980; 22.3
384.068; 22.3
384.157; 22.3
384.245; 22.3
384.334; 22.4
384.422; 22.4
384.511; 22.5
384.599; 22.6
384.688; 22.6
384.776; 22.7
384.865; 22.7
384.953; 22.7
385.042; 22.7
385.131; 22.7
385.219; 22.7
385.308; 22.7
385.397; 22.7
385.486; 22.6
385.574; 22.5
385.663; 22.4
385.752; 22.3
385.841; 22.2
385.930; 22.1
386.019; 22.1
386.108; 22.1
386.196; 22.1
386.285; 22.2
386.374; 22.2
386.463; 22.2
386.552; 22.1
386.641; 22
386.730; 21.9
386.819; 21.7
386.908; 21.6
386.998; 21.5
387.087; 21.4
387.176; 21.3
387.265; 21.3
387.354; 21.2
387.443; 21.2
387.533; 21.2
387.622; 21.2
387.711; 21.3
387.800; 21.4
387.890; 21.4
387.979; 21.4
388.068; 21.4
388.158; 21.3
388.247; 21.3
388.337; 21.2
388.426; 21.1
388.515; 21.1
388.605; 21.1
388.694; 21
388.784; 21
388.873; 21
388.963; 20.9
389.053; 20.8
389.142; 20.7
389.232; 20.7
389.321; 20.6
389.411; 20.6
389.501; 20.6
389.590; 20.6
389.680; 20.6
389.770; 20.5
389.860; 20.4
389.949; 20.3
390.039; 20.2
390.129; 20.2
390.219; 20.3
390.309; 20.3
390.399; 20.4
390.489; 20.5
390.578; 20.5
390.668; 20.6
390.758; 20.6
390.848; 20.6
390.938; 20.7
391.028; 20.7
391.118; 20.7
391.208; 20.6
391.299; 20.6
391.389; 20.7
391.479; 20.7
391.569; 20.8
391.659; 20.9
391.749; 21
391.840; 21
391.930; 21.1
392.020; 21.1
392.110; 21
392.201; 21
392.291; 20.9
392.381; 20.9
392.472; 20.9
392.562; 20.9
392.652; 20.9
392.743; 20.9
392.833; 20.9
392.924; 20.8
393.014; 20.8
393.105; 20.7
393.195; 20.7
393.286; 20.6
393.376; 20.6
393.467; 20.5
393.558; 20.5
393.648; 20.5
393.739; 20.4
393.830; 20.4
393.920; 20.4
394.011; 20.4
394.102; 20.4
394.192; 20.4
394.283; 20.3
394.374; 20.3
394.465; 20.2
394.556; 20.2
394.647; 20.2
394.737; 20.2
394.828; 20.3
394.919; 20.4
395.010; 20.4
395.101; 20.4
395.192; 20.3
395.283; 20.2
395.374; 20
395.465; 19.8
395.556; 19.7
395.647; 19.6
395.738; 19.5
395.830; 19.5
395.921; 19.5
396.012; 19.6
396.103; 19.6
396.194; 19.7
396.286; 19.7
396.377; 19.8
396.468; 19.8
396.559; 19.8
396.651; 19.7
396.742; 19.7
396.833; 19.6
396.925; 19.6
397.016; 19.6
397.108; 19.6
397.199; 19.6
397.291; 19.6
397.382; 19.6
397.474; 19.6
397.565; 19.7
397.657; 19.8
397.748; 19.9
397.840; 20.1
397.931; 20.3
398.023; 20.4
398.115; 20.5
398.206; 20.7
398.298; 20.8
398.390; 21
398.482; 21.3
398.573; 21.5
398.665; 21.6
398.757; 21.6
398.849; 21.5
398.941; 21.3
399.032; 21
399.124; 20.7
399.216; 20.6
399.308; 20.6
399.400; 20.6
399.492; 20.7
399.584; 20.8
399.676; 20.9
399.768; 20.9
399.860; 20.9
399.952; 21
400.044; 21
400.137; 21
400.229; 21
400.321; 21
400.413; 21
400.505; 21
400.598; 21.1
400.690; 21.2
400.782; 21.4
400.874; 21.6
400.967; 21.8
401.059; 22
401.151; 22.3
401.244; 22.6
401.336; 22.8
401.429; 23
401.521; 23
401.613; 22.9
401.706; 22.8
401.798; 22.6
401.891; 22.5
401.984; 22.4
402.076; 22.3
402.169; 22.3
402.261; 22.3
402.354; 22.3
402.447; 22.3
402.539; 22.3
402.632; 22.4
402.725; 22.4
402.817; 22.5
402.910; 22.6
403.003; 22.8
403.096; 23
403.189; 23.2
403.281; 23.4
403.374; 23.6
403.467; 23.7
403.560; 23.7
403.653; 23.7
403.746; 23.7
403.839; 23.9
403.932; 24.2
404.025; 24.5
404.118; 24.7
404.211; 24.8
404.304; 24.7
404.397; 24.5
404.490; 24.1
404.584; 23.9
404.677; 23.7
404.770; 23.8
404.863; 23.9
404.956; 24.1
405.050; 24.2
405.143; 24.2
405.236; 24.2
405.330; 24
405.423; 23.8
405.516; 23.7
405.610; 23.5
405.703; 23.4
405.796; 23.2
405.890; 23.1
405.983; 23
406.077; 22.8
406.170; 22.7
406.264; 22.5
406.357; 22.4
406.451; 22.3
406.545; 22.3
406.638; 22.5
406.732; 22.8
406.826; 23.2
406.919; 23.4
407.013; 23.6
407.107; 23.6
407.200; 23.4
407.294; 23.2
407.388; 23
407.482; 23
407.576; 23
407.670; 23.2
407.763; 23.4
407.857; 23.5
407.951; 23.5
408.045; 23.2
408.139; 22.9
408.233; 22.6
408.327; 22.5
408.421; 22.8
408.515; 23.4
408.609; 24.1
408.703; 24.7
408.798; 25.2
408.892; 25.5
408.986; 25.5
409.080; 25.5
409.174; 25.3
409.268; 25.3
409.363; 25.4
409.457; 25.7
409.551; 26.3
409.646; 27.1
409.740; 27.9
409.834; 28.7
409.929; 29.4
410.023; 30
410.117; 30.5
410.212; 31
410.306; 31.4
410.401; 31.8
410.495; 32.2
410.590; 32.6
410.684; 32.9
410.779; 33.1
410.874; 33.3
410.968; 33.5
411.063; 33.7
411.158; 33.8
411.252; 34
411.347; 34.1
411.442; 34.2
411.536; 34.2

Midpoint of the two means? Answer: 21.6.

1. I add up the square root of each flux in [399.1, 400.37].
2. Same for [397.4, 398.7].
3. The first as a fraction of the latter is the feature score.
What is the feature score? 1.01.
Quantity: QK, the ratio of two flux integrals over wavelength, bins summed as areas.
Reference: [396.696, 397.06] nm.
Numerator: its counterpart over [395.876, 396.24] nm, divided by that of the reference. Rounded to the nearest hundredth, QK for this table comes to 1.00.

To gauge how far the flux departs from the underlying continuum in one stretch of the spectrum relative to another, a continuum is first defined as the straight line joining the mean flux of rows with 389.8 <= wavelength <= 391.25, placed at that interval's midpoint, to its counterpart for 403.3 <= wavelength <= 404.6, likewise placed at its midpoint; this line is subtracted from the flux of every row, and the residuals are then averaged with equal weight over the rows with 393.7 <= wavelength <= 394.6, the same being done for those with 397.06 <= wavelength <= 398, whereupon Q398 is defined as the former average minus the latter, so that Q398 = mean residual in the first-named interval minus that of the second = 1.5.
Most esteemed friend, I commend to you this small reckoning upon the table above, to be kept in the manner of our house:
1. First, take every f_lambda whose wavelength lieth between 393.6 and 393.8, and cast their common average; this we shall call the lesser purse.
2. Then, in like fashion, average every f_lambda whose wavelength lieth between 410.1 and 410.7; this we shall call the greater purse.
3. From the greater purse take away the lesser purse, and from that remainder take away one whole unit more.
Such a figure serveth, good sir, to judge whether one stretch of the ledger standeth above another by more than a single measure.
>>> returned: 10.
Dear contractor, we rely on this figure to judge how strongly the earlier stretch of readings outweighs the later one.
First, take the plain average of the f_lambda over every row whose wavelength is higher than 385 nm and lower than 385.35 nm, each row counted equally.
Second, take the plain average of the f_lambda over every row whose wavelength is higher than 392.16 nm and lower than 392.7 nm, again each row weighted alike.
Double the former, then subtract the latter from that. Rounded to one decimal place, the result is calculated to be 24.5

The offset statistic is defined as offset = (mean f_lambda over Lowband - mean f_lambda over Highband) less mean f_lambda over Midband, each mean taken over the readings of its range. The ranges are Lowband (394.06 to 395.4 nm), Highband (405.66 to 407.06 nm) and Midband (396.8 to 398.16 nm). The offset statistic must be -22.4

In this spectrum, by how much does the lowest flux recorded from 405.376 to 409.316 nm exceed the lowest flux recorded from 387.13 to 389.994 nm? 2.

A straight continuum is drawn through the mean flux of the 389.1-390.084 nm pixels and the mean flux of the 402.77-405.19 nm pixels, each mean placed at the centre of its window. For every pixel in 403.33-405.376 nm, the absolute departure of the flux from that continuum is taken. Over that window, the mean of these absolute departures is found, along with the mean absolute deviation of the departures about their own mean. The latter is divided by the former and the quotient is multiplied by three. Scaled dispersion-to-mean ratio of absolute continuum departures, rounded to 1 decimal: 2.7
